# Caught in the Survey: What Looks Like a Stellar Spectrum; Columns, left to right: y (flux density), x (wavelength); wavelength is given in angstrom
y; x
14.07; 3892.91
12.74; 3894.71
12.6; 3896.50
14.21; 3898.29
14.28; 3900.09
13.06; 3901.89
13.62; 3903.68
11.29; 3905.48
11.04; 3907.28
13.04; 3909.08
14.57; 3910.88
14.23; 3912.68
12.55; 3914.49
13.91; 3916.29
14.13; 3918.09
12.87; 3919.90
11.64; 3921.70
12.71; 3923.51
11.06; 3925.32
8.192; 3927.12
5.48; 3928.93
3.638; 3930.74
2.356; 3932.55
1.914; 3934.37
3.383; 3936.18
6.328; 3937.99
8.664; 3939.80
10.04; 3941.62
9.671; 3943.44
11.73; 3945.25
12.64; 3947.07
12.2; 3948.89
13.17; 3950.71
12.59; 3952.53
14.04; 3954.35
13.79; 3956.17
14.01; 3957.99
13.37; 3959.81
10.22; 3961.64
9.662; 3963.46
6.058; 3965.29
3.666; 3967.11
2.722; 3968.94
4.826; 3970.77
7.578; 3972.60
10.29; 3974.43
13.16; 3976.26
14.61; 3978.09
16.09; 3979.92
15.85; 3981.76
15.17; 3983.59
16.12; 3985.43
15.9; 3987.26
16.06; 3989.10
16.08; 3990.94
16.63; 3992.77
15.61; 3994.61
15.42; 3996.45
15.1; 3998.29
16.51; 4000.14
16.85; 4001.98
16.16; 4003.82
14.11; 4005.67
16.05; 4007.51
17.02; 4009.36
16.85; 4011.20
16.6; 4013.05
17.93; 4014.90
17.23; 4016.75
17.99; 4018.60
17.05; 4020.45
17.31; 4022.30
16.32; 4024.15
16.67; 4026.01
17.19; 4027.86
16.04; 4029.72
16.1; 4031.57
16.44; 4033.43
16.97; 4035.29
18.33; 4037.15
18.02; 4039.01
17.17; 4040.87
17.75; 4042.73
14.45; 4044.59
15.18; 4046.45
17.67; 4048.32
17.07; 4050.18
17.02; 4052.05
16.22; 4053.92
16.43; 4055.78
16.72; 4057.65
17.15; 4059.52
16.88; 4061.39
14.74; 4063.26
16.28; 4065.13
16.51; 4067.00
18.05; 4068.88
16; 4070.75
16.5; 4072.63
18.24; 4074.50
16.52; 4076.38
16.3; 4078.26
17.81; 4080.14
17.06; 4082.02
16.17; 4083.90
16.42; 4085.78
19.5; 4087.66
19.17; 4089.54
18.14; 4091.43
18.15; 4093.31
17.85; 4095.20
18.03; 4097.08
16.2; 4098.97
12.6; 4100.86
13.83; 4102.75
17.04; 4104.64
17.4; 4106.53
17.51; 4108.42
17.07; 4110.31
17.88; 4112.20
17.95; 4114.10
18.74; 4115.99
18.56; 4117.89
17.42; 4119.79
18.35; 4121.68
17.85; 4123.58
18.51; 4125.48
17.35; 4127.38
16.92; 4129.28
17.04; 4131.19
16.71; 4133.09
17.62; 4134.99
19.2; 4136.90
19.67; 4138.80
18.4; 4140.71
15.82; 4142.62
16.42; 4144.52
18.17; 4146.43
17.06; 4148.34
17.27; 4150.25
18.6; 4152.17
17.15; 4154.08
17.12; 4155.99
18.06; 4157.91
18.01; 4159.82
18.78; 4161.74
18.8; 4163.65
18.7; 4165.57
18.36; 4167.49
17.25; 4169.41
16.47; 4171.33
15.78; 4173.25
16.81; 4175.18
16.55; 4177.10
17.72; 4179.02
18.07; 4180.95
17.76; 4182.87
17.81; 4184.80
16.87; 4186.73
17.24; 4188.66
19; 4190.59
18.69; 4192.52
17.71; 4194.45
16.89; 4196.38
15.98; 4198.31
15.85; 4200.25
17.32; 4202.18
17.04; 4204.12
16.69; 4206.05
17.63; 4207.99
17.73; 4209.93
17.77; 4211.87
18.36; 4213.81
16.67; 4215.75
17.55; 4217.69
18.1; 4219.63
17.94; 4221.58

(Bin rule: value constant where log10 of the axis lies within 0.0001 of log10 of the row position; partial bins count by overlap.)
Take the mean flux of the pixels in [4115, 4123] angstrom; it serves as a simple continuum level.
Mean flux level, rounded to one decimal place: 18.3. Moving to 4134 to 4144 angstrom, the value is 18.1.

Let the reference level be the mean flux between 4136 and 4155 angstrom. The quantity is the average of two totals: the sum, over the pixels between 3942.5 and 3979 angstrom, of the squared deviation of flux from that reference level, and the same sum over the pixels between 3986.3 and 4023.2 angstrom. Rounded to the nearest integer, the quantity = 685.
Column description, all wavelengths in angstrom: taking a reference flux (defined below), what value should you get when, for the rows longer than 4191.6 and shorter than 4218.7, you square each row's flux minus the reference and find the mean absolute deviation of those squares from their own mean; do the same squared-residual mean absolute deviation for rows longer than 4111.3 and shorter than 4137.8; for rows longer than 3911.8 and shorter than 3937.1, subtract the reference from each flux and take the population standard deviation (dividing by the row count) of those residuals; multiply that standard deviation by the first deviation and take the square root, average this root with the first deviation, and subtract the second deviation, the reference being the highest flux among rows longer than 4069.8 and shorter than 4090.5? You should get 1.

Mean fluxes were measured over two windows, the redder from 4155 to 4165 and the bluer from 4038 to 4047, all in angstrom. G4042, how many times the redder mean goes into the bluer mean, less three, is -2.09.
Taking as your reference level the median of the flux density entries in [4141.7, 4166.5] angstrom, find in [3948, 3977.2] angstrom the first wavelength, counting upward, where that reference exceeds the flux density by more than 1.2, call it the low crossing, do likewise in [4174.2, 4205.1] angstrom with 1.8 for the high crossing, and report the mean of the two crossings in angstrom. 4073.6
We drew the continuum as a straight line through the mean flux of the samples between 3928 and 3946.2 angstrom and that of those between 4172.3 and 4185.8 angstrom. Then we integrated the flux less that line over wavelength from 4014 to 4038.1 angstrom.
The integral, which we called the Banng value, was 162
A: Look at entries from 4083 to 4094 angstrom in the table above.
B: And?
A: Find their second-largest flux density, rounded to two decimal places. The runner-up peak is 19.17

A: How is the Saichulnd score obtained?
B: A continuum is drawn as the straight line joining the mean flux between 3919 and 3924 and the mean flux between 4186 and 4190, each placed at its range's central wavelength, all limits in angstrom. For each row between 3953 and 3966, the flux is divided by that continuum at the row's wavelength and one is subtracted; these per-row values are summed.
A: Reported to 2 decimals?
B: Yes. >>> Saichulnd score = -0.79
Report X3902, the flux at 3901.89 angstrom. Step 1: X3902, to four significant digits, 13.06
